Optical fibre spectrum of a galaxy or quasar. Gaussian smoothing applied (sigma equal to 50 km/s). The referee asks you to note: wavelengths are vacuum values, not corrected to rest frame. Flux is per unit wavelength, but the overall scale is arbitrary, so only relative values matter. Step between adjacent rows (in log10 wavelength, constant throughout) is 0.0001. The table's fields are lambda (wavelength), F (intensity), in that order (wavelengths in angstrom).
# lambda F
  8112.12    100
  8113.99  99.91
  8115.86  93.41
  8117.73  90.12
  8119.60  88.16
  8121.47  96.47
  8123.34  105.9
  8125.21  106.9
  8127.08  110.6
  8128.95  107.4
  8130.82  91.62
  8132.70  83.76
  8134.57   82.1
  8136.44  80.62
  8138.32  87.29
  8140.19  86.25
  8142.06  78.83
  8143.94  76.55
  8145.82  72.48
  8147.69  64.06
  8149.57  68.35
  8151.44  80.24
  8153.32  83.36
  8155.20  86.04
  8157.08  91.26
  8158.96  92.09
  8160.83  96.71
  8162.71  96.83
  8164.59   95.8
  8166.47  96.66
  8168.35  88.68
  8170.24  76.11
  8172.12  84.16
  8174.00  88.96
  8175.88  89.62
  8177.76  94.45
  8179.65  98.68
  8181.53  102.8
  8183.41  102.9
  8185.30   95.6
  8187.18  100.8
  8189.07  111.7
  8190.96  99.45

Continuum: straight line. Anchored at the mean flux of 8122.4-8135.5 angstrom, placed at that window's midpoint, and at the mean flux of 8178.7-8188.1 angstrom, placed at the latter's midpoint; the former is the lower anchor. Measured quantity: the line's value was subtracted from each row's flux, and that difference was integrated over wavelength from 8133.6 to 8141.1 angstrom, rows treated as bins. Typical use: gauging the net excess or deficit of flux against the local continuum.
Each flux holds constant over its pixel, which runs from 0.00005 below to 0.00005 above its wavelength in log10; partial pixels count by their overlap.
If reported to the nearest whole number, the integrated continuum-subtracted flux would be -109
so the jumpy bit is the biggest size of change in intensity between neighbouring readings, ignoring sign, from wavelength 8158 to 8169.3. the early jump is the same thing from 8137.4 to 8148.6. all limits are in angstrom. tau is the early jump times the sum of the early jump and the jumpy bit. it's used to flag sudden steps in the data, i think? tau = 138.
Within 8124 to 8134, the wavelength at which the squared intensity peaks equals 8127.08 angstrom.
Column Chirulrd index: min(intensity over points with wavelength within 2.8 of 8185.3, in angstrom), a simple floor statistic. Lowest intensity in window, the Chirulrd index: 95.6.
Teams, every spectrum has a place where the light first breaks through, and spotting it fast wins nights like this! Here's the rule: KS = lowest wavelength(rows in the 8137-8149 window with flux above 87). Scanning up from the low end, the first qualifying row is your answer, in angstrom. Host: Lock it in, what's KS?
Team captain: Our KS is 8138.32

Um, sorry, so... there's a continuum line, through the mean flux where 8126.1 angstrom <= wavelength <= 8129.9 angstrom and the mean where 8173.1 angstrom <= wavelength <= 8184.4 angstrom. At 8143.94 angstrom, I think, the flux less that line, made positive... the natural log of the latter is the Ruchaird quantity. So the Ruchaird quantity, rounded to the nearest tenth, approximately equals 3.3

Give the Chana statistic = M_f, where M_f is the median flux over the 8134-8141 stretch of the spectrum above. 84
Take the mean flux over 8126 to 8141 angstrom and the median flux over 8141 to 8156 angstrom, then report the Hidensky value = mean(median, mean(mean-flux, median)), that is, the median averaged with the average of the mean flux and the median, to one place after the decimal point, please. 81.1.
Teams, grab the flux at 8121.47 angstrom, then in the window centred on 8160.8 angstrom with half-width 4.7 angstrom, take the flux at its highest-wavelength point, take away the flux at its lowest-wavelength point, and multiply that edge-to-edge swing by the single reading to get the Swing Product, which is 438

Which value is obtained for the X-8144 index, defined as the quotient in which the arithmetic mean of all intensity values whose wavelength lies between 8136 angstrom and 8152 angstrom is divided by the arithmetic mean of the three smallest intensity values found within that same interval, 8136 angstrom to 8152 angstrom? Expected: 1.13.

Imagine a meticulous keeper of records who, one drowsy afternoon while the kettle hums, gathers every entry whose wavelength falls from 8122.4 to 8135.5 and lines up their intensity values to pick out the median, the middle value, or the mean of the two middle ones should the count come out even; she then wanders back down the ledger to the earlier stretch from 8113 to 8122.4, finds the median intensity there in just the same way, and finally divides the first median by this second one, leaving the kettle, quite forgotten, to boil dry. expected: 1.13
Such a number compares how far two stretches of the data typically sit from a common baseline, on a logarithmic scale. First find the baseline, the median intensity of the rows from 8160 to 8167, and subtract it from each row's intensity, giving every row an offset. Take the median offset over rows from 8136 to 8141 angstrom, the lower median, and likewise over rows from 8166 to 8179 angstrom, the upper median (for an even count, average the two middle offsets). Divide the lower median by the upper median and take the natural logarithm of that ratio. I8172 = 0.3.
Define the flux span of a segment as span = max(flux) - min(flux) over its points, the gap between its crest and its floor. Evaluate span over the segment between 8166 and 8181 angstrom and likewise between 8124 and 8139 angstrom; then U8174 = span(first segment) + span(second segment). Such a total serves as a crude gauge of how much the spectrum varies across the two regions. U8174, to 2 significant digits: 53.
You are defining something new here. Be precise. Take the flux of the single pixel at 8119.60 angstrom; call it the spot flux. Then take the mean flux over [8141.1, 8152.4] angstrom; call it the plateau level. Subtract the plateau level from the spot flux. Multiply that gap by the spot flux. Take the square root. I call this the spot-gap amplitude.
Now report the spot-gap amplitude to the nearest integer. 36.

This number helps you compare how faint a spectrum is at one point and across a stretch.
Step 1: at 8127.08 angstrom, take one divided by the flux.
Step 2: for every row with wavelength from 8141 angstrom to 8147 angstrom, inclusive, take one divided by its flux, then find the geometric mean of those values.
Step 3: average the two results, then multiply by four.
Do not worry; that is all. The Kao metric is 0.0444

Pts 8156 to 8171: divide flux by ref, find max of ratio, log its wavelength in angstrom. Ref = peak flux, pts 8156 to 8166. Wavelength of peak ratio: 8162.71 angstrom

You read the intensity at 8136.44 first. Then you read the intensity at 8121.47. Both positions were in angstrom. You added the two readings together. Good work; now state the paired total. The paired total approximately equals 177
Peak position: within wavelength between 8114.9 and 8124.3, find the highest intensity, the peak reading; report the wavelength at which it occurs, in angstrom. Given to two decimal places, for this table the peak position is 8123.34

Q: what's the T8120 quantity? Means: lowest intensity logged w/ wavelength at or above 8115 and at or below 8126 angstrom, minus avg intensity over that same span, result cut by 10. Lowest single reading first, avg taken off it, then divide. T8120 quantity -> -0.9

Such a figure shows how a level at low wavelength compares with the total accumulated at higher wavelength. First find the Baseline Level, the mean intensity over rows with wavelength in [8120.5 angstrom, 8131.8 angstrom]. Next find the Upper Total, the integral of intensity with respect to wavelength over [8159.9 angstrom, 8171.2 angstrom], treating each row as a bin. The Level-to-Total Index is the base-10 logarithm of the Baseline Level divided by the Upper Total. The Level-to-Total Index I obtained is -1.00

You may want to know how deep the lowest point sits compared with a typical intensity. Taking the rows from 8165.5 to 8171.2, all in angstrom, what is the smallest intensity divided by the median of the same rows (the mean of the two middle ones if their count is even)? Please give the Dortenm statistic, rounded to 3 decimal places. 0.858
